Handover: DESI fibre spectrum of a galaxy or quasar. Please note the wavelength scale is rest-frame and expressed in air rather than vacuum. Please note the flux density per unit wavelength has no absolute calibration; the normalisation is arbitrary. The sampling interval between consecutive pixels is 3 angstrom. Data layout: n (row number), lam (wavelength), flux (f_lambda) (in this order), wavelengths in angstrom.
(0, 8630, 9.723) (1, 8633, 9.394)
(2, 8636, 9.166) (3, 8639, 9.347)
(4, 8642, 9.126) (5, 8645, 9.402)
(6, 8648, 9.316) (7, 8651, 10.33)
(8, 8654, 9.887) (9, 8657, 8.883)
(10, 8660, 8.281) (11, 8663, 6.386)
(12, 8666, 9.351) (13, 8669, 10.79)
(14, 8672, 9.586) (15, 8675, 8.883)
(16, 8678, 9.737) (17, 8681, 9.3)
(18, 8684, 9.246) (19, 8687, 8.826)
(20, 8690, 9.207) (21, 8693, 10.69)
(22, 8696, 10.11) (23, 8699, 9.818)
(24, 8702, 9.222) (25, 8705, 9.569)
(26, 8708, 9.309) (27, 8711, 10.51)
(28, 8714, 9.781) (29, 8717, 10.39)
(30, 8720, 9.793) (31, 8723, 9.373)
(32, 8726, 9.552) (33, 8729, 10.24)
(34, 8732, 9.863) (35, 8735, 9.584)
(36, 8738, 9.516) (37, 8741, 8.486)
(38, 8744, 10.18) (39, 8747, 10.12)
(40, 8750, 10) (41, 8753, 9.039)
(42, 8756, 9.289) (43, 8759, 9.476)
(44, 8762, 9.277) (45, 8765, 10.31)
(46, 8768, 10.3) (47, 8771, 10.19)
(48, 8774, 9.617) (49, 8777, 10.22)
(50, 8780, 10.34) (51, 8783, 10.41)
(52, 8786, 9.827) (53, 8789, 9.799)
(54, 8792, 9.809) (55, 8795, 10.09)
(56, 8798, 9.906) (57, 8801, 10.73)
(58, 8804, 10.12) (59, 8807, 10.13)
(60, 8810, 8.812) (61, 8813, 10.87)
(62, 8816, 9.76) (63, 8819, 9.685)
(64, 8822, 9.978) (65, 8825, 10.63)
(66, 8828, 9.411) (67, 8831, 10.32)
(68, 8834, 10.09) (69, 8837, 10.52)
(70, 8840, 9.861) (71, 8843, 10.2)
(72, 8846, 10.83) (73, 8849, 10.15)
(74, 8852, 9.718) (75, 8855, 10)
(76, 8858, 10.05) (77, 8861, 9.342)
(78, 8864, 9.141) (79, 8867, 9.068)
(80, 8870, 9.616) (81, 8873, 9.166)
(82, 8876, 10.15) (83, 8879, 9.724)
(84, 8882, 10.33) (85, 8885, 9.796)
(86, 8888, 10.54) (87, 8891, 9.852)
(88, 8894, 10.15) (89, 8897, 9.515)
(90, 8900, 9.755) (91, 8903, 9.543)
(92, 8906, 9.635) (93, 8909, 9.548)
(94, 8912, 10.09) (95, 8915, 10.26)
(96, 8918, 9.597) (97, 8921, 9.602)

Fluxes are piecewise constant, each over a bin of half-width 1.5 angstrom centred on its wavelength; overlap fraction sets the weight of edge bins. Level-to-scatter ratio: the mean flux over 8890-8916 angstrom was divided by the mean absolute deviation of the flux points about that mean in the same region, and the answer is 41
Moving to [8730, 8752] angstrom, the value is 23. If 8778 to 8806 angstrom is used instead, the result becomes 40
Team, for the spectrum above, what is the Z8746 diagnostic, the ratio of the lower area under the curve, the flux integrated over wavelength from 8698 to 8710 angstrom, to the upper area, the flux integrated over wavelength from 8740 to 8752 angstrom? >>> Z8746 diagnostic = 0.98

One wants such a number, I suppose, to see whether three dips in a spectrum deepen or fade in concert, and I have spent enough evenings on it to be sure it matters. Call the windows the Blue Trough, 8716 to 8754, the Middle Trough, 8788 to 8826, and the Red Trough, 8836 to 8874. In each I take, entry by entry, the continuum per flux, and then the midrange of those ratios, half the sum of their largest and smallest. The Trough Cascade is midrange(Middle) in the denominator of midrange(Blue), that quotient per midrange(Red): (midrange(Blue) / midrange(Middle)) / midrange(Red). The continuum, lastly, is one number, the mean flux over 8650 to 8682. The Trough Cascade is 1.12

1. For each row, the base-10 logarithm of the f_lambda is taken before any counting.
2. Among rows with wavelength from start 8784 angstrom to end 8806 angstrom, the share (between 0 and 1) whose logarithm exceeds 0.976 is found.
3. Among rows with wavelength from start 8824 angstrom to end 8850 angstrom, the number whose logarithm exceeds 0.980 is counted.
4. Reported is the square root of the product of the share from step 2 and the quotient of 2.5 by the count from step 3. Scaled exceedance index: 0.56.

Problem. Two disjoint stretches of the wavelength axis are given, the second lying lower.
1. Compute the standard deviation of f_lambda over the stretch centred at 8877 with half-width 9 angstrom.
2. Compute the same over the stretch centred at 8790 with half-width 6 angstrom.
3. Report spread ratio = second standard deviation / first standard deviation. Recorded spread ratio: 0.3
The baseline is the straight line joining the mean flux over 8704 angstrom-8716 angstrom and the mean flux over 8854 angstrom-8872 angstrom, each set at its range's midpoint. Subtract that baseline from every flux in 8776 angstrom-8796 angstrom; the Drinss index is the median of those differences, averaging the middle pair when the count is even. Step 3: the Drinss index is 0.44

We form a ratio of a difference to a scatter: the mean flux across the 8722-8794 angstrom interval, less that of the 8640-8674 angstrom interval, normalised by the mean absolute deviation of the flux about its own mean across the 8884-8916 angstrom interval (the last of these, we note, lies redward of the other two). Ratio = 2.1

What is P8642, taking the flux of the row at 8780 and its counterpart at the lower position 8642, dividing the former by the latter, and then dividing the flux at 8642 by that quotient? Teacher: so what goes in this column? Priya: 8.1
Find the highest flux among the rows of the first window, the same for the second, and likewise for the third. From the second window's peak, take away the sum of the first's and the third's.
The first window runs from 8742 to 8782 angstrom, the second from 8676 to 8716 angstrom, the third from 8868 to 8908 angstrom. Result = -10.2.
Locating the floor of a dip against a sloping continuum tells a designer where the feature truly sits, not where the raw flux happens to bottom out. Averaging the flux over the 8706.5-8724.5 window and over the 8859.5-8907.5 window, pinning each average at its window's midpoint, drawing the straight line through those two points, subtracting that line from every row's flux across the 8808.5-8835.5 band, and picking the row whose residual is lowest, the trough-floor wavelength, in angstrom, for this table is 8810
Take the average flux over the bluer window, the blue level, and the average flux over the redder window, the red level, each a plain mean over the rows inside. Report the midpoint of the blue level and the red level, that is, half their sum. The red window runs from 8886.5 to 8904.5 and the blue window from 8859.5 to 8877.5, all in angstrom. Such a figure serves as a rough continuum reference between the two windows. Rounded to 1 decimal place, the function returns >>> 9.7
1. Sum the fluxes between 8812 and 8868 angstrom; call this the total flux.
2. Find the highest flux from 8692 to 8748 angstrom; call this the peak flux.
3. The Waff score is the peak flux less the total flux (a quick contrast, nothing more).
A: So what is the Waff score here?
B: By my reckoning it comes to -179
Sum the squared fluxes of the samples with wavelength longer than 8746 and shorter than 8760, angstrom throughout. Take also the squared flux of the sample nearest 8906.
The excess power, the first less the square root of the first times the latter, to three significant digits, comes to 254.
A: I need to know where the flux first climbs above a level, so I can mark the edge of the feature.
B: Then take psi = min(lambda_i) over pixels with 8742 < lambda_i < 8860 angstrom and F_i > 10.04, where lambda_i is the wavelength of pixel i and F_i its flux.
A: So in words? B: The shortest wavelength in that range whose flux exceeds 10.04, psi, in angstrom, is 8744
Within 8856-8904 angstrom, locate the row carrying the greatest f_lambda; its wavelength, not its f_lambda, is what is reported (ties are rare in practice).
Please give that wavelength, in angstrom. 8888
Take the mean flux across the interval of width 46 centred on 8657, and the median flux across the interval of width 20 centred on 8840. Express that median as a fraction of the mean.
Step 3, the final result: 1.10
